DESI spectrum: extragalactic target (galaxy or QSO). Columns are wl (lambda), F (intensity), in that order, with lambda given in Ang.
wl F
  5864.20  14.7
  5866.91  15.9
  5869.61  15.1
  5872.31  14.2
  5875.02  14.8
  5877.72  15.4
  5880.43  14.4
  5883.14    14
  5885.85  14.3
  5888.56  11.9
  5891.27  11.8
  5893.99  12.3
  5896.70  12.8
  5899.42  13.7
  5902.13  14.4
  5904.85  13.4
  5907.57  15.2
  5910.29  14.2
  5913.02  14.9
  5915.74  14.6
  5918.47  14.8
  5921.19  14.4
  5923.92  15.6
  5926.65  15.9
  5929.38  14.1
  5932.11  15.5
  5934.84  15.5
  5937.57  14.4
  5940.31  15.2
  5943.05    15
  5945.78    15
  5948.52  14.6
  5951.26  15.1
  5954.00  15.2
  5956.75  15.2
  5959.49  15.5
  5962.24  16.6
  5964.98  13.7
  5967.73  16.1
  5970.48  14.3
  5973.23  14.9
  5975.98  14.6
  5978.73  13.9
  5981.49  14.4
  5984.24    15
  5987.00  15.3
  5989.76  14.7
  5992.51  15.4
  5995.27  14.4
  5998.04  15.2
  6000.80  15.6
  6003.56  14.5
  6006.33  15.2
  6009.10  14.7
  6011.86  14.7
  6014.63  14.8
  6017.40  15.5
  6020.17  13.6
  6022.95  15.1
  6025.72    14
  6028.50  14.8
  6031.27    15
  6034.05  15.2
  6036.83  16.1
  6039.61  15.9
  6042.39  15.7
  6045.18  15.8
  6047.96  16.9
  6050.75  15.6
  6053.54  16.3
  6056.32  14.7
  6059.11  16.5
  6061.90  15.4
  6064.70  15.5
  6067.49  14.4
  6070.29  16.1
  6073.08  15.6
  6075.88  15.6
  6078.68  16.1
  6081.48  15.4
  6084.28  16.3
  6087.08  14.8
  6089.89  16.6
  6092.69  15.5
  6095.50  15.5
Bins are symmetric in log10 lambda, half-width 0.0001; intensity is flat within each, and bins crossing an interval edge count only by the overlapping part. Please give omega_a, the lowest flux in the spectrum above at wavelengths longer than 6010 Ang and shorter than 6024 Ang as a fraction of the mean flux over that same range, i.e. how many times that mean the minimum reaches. 0.923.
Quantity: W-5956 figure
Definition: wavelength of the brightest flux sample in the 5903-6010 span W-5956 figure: 5962.24 Ang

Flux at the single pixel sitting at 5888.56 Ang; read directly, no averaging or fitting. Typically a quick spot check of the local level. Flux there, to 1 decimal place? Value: 11.9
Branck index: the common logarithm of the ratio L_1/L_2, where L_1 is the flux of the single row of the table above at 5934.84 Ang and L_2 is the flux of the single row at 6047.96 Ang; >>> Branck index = -0.038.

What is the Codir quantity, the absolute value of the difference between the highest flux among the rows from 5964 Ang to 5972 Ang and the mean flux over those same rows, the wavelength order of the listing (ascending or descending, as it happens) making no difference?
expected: 1.4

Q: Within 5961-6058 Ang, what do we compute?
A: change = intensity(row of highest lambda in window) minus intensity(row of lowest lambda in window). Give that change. -1.9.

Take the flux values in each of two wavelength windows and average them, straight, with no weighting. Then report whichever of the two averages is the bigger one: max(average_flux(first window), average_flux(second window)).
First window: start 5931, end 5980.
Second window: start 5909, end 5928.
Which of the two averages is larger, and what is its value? 15.0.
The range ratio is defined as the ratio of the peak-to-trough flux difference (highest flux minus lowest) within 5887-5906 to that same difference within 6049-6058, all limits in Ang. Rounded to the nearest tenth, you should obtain 1.6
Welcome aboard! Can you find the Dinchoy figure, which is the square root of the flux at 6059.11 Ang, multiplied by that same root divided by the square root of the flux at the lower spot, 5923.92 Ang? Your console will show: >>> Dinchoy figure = 4.18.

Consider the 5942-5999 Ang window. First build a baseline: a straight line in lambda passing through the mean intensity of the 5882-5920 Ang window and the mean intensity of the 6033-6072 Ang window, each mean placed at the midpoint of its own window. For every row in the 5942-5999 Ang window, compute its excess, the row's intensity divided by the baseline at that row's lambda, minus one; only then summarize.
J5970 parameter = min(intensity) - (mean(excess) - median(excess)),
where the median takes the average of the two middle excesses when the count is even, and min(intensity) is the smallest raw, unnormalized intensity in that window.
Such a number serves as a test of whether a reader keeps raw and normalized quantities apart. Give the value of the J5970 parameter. 13.7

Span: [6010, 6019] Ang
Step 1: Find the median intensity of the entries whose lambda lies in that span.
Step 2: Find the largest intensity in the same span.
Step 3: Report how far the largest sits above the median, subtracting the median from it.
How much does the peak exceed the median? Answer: 0.70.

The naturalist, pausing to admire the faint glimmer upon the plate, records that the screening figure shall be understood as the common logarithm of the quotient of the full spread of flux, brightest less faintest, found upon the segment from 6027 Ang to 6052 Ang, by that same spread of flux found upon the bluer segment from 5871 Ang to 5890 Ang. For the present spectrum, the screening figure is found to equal -0.22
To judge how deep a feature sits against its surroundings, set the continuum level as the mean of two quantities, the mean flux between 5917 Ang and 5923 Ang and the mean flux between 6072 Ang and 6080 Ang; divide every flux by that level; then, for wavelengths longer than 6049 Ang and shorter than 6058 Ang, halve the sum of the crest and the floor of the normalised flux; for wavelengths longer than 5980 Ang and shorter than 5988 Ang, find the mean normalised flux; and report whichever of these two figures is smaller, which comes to 0.98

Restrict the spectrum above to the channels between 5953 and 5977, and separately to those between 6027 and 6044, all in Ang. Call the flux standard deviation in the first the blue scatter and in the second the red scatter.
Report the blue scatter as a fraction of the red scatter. 1.7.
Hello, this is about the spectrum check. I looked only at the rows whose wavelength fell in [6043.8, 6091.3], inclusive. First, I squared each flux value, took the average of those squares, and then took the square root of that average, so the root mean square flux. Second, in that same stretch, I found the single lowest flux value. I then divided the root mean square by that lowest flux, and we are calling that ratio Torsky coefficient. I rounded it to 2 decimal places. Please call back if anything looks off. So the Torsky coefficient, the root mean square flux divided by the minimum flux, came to 1.09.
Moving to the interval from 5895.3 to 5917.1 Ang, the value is 1.11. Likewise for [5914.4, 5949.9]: 1.06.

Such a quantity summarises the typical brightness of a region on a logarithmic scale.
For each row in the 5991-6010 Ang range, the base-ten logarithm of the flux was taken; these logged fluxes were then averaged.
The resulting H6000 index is 1.18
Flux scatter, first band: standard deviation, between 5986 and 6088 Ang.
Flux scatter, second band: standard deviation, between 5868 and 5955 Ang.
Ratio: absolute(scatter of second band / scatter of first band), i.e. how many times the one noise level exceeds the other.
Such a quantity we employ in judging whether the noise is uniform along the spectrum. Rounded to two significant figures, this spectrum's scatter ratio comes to 1.4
